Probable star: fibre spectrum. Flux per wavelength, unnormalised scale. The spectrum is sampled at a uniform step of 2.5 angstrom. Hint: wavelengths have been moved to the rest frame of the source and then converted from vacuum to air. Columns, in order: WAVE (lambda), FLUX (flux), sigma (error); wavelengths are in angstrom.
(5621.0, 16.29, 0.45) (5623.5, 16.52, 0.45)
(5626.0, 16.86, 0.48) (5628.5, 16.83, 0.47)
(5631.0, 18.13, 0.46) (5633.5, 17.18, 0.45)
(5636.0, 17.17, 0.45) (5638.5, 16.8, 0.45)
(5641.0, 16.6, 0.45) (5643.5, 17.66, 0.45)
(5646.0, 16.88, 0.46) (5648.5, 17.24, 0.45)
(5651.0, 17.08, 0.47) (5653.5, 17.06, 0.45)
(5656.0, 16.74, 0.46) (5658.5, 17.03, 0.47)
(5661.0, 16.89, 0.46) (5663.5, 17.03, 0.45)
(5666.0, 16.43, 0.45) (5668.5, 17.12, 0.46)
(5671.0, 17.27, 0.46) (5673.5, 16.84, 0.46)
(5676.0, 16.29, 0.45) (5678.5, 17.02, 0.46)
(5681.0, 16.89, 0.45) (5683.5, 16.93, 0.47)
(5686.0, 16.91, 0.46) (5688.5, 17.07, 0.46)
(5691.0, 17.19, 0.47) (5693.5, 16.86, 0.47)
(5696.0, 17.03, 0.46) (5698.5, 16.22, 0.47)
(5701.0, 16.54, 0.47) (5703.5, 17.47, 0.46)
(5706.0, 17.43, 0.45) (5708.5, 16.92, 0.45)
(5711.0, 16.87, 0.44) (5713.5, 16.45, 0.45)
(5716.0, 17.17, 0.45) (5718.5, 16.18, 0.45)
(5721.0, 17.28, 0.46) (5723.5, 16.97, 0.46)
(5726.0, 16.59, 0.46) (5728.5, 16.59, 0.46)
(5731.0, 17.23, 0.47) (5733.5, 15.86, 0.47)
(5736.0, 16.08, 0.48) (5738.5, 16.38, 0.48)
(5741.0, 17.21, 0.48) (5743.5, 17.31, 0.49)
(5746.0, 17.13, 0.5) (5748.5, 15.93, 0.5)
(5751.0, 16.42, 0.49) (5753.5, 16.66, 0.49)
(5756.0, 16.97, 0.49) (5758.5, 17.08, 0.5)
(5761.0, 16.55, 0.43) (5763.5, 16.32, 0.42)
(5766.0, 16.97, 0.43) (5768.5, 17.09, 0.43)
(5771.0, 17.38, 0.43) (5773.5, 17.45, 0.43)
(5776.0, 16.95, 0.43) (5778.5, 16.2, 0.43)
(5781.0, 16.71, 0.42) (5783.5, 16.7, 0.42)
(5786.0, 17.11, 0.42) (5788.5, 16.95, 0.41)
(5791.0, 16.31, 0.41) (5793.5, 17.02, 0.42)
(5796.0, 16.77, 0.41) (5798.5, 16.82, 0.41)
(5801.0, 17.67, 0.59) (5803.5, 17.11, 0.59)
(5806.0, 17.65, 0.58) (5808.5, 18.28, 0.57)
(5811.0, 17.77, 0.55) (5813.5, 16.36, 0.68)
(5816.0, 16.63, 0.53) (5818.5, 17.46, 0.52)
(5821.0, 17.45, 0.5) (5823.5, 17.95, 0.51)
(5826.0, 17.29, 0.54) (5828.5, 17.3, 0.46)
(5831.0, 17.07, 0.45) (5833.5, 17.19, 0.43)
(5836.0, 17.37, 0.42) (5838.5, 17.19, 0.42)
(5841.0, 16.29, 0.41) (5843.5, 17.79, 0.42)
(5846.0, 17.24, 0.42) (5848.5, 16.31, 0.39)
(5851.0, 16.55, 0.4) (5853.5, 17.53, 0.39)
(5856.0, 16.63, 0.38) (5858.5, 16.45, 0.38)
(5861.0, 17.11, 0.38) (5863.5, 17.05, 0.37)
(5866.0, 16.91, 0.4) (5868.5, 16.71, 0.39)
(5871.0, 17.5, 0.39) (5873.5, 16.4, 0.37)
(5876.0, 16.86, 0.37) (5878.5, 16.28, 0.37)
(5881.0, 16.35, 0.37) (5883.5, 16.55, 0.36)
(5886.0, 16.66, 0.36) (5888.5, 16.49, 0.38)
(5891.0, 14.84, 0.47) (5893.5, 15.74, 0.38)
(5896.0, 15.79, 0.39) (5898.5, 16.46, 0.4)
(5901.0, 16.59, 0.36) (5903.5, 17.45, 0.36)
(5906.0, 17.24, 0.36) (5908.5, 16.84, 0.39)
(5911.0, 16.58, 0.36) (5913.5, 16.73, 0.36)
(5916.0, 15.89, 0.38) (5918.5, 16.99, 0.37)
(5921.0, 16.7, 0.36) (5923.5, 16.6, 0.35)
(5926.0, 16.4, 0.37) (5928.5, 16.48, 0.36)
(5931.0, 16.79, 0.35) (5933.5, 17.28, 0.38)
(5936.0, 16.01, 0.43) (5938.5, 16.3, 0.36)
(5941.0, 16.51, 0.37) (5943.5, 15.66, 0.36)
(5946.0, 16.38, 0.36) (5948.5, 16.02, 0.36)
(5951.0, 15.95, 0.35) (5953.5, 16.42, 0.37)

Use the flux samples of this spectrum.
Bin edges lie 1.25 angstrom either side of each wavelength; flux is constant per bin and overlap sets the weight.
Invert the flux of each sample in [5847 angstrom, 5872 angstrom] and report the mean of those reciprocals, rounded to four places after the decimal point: 0.0593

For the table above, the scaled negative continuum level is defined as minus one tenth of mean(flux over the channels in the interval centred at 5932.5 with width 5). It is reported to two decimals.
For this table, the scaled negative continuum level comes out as -1.70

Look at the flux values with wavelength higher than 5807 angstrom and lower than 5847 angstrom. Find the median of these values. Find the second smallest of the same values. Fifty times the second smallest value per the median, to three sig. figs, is 47.3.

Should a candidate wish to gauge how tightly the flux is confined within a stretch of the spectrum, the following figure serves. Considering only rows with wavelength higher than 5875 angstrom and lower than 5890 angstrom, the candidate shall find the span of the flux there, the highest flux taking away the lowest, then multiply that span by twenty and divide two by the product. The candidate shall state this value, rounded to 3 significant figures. 0.172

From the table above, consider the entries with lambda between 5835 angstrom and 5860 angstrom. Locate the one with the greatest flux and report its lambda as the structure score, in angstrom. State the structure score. 5843.5 angstrom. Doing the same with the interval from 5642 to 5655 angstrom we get 5643.5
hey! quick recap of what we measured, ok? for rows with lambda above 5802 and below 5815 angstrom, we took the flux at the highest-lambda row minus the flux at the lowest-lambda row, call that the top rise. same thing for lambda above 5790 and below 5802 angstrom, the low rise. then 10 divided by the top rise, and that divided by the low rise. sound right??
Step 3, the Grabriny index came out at -10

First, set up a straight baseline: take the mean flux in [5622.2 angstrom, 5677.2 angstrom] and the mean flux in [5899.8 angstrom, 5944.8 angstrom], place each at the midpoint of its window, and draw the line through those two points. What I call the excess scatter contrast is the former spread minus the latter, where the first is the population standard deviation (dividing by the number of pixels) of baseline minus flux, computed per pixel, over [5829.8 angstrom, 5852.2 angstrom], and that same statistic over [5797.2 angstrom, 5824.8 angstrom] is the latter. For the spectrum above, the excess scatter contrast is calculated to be -0.08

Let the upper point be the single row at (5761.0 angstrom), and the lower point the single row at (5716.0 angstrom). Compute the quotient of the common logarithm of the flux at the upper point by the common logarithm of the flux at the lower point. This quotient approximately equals 0.987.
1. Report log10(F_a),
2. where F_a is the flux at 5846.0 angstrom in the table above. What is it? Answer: 1.24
